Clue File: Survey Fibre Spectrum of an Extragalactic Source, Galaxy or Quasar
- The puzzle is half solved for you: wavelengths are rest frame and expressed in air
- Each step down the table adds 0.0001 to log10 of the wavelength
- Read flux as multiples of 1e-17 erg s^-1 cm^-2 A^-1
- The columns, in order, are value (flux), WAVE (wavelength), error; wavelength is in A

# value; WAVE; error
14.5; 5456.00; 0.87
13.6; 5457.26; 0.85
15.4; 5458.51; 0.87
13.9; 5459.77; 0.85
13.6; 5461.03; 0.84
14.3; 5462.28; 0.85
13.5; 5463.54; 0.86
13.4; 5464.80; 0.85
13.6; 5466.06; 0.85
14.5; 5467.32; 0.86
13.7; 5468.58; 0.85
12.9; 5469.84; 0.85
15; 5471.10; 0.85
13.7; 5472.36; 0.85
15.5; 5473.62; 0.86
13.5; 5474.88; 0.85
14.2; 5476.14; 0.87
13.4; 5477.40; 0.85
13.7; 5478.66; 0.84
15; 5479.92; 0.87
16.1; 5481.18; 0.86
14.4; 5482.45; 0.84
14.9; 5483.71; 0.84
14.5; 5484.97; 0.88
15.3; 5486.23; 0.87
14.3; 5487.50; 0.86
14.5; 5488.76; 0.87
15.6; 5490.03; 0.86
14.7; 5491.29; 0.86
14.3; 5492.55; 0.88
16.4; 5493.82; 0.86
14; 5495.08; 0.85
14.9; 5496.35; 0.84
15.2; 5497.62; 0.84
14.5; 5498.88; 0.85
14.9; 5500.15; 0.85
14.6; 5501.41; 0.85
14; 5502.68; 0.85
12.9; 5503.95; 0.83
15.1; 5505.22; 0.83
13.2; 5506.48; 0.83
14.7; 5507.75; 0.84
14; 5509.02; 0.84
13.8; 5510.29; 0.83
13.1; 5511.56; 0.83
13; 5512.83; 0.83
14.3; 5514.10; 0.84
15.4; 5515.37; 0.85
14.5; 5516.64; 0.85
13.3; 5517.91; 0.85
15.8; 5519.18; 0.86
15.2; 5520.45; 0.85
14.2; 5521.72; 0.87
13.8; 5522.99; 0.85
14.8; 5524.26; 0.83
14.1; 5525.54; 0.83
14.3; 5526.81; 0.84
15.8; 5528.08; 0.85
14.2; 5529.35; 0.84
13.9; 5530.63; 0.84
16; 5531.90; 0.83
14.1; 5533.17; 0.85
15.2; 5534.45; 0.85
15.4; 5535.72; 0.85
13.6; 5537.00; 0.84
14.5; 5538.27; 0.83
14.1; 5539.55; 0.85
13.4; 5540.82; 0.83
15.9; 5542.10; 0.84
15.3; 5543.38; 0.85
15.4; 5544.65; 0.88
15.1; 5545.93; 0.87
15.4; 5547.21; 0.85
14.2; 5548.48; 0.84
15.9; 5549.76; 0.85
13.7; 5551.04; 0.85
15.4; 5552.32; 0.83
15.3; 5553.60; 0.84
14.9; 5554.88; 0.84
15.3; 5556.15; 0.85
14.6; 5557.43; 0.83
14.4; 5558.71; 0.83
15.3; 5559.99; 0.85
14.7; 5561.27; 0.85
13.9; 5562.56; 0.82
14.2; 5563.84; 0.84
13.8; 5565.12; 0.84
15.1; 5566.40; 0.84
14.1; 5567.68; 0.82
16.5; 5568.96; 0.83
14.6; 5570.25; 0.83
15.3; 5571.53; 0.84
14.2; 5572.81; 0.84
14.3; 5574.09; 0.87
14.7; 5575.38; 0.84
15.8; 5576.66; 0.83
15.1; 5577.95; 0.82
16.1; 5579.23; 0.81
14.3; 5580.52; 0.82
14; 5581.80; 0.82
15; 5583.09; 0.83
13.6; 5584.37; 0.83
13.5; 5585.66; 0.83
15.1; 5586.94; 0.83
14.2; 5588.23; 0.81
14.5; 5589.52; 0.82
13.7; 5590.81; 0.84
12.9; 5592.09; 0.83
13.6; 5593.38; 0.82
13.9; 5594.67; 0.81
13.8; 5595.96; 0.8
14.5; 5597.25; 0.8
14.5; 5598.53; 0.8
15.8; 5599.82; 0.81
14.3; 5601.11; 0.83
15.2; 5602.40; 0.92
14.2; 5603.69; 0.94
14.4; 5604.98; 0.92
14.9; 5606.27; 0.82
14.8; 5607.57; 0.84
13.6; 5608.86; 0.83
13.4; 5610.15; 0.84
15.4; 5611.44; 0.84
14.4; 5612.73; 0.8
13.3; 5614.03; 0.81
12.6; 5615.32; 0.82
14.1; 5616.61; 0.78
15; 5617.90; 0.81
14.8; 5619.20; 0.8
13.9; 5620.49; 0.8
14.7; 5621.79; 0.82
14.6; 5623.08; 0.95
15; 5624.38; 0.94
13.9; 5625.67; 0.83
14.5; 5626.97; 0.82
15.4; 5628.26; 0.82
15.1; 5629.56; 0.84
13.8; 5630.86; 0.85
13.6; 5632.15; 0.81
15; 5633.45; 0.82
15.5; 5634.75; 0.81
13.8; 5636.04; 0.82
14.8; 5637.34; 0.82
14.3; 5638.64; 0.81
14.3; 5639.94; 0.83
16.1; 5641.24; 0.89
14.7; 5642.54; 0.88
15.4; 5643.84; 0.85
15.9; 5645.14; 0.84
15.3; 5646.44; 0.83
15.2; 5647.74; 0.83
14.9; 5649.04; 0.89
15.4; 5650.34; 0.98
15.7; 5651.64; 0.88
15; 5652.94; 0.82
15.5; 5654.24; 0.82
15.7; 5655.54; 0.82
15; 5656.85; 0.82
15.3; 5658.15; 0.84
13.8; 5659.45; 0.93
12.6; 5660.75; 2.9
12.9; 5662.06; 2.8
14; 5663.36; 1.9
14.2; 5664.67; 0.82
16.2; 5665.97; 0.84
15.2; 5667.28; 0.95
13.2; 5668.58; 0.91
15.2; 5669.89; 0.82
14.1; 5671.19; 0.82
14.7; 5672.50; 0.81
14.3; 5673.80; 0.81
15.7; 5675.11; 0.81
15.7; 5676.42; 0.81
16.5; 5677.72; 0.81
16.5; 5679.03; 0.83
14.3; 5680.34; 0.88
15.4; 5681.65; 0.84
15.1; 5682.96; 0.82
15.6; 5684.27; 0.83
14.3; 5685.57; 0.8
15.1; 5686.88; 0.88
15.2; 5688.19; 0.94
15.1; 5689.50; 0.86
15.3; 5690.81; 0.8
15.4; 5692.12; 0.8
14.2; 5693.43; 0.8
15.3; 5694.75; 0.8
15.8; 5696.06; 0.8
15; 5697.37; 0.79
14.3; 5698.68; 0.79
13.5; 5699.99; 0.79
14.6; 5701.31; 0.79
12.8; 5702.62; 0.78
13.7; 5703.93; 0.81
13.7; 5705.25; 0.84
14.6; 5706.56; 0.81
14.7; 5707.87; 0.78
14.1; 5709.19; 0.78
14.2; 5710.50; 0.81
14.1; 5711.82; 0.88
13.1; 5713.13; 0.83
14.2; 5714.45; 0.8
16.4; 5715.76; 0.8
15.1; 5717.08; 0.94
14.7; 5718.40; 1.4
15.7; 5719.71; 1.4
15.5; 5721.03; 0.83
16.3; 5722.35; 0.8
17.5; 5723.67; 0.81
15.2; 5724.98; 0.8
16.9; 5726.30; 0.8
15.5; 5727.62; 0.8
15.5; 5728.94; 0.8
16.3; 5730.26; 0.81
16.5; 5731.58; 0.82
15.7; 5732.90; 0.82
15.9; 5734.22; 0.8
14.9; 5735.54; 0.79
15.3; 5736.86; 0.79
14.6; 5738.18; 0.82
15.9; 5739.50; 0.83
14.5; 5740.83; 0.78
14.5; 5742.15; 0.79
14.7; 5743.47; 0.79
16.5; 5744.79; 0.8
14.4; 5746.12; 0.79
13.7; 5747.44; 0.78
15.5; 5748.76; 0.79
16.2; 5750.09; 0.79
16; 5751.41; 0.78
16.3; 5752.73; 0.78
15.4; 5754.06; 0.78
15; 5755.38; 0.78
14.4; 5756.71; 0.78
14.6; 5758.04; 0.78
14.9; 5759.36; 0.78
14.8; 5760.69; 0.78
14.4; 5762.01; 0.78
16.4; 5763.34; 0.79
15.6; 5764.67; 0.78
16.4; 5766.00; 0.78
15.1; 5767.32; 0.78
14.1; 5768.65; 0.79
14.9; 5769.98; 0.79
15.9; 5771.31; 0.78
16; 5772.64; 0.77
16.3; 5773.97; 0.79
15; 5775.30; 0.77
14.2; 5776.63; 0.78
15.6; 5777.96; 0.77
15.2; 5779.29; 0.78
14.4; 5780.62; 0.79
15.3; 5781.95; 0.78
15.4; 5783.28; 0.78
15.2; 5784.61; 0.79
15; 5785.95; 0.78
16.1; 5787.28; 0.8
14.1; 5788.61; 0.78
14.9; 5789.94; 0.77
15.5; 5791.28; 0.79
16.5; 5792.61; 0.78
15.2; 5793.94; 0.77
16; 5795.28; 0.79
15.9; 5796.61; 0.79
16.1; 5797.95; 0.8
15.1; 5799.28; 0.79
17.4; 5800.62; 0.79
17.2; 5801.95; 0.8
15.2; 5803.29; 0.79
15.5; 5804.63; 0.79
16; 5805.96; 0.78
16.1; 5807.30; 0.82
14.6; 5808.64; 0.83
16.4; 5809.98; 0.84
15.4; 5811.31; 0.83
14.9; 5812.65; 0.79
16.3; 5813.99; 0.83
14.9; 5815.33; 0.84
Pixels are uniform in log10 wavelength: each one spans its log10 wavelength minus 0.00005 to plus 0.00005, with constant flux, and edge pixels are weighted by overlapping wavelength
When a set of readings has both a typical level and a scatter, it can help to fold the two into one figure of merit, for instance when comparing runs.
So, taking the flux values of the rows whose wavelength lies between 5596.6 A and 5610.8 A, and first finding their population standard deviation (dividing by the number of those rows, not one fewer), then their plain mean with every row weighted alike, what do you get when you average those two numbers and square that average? 57.4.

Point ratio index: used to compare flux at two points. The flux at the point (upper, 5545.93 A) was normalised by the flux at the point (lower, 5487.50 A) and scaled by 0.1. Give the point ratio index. 0.106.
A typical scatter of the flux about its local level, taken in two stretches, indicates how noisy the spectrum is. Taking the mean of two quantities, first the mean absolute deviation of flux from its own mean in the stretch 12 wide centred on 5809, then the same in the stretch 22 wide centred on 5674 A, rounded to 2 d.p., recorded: 0.65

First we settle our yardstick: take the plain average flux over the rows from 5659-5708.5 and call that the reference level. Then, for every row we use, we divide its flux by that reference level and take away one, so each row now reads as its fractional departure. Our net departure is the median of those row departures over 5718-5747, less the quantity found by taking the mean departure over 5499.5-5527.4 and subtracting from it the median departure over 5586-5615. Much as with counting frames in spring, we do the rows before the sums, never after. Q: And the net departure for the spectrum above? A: 0.06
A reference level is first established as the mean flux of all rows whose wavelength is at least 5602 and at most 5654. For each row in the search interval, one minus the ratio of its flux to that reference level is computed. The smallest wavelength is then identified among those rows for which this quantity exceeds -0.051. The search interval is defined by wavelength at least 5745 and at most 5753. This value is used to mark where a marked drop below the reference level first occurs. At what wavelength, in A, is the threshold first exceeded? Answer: 5746.12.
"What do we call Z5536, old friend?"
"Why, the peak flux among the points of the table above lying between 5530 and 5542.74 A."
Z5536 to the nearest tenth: 16.0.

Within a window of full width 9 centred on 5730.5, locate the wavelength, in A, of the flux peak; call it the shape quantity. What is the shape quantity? 5726.30 A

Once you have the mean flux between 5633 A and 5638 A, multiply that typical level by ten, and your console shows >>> 148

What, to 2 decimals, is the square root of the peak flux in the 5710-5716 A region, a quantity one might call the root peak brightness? 4.05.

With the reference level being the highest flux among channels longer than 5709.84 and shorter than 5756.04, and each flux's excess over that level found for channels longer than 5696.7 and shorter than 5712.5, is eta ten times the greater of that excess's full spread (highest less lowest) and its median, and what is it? 22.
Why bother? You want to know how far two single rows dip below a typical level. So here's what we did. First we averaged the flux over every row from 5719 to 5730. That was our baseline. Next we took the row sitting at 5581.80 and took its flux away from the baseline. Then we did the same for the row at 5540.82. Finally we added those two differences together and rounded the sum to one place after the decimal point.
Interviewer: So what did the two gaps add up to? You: 4.6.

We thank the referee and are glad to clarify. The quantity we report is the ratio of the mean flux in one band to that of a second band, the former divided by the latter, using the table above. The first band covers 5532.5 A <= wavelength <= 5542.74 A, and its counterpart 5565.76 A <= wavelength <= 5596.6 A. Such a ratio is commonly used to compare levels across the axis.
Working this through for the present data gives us 1.002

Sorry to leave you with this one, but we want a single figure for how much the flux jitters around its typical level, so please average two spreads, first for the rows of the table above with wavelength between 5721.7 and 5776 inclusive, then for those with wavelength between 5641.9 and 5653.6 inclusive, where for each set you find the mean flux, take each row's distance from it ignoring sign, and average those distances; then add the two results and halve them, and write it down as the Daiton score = 0.50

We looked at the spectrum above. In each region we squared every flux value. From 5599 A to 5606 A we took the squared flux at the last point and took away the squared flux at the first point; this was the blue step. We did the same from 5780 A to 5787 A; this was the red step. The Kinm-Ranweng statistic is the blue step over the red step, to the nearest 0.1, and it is -2.4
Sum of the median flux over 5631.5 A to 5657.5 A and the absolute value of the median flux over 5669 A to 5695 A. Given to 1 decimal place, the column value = 30.3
